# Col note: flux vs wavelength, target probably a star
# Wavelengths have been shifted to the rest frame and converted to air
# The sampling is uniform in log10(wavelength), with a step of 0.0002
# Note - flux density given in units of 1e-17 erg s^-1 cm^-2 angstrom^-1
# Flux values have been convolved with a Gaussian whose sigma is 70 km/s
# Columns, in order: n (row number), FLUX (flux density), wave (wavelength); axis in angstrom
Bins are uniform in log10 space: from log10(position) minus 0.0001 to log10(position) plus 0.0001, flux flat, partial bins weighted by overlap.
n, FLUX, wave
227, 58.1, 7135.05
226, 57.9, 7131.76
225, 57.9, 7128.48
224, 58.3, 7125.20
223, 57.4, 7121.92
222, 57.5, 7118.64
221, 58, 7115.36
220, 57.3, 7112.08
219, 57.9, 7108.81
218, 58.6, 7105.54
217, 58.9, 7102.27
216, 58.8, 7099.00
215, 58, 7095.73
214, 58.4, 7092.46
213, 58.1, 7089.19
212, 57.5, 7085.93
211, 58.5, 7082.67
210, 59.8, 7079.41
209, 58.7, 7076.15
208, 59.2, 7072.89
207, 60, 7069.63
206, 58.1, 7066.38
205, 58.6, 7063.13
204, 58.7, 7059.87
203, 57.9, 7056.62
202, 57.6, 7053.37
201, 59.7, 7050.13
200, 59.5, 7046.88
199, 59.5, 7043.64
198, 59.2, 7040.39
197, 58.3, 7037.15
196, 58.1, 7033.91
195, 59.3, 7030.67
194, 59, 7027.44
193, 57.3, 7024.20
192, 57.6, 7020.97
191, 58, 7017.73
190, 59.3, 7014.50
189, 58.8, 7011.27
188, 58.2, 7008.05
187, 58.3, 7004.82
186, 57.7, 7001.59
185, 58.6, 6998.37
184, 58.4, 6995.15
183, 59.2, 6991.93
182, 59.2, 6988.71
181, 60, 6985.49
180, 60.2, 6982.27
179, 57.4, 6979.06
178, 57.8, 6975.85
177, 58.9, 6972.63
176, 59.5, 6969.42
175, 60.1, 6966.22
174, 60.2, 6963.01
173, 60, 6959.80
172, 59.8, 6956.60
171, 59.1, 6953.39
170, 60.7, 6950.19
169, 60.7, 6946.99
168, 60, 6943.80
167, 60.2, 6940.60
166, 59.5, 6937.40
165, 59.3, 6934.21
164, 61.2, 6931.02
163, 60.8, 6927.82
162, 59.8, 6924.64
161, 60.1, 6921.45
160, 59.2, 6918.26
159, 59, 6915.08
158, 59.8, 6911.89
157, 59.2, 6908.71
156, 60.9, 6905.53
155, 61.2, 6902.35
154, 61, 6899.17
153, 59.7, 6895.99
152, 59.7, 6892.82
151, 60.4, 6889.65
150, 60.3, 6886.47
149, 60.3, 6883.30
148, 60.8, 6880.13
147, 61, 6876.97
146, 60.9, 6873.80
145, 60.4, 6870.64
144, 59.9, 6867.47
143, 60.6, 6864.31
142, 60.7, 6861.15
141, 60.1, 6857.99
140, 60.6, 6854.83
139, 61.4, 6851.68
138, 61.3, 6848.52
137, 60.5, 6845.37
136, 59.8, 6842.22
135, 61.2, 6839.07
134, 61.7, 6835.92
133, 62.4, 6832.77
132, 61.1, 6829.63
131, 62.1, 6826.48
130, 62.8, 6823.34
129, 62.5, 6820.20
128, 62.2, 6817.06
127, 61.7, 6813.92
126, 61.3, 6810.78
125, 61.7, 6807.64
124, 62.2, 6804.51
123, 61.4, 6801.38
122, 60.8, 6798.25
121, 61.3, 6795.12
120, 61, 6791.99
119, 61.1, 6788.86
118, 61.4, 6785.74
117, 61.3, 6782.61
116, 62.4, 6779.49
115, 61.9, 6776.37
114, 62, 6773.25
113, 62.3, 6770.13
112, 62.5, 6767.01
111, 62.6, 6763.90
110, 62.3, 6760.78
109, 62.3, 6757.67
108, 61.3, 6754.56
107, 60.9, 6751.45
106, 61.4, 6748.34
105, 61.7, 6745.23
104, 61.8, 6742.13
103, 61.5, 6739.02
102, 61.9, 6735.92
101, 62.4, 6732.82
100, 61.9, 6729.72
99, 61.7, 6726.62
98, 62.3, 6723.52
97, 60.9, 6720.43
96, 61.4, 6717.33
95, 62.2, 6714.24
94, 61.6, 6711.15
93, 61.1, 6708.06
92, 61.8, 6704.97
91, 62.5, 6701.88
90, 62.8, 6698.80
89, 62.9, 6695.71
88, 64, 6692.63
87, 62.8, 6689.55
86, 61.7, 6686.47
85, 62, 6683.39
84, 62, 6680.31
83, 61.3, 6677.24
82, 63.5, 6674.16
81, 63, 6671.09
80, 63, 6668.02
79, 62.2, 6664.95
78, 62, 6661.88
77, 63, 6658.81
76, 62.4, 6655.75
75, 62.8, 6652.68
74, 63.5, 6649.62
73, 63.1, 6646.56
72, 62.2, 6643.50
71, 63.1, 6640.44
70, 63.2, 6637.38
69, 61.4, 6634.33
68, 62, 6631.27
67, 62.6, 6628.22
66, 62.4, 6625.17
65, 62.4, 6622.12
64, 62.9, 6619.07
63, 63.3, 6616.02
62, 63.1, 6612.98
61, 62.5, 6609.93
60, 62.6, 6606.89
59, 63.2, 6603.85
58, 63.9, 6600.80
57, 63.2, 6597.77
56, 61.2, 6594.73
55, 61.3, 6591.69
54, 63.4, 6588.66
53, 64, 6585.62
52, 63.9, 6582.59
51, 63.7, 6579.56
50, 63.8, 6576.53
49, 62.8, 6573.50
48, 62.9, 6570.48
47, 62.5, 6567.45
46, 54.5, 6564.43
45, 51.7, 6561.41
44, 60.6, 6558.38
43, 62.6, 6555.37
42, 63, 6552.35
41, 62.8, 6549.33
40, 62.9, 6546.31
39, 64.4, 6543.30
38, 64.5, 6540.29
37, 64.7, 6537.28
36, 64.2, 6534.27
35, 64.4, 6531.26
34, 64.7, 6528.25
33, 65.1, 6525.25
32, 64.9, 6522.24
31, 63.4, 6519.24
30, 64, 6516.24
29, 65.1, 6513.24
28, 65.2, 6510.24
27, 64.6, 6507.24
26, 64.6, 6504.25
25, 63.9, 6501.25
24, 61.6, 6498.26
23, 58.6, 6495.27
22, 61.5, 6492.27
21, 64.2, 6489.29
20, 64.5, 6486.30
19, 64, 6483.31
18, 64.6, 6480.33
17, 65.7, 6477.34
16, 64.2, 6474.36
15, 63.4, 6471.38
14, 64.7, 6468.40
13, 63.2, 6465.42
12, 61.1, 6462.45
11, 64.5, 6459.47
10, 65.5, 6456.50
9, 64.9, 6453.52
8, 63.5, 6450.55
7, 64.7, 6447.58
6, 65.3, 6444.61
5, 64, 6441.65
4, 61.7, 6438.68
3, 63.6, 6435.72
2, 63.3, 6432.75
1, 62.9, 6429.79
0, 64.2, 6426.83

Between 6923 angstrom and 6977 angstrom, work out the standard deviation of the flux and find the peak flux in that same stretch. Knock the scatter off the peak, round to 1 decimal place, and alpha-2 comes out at 60.4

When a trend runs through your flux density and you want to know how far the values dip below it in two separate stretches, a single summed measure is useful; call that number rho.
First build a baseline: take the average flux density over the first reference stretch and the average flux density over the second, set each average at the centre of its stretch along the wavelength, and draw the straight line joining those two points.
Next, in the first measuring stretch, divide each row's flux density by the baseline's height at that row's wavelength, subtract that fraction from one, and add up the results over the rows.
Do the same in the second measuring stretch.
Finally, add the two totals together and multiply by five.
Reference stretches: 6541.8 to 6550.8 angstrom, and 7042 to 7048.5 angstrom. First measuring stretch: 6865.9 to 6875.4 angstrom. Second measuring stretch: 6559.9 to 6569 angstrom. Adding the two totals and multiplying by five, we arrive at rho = 1.8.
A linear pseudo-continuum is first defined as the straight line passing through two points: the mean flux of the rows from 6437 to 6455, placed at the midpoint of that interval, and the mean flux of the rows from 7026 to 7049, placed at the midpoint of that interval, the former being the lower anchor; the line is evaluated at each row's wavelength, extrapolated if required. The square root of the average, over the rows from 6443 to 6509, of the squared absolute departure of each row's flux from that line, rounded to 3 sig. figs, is 1.61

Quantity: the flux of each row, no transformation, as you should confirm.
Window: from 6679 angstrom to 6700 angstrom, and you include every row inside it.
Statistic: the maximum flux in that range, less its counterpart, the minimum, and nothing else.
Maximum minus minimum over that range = 2.3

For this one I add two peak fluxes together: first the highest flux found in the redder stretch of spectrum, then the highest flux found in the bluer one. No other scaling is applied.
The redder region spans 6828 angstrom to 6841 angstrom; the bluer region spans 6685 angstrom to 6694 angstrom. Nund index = 126.4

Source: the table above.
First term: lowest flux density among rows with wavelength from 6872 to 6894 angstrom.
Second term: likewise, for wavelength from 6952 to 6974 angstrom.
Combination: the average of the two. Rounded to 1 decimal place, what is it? 59.3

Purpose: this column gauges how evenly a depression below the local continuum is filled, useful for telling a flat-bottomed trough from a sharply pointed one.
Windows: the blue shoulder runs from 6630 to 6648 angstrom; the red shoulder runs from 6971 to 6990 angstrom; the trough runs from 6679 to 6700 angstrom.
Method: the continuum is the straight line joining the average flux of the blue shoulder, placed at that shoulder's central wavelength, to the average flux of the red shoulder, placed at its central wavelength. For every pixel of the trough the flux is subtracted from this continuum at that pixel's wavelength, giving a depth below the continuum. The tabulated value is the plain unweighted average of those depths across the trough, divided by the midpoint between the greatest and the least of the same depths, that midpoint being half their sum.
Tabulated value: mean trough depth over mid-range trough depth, 0.7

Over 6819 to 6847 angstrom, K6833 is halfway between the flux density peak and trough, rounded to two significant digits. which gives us 61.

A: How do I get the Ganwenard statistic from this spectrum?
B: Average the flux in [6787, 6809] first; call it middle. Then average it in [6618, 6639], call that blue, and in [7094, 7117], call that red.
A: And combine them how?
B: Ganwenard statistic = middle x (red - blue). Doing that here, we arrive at -258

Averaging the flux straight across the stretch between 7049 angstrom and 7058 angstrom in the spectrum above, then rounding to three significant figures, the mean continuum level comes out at 58.4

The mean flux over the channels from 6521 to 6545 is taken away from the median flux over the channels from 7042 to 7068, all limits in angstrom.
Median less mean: -6.0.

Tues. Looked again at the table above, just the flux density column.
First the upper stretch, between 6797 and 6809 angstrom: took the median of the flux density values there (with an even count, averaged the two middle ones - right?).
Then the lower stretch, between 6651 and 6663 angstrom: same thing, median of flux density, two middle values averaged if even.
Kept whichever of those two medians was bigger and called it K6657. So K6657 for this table 62.6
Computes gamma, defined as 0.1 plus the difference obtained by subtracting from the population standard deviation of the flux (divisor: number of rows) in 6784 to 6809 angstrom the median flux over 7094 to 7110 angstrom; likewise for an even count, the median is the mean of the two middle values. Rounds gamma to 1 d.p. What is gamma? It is -58.1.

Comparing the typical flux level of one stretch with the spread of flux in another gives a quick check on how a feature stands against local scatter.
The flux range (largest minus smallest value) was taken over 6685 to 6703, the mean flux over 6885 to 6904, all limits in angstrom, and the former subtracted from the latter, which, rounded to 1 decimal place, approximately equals 58.1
